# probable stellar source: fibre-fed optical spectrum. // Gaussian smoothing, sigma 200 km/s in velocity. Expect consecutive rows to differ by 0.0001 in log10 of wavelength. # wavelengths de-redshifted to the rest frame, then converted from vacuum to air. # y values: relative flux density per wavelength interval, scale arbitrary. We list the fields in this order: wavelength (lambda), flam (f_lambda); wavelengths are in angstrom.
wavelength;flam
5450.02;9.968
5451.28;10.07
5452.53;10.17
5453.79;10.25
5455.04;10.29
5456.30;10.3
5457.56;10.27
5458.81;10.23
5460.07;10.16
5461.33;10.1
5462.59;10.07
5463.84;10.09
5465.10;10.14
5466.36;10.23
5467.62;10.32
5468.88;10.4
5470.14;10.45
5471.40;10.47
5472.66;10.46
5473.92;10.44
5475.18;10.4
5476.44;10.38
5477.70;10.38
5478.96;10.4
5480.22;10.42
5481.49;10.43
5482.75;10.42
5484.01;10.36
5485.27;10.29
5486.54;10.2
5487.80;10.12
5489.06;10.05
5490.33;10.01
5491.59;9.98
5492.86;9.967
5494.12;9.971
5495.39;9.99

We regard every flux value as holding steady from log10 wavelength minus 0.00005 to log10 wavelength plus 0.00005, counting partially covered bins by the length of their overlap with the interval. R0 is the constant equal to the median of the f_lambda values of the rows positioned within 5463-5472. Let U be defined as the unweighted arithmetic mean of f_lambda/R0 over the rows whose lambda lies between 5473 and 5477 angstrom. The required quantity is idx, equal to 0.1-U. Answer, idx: -0.908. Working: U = 1.01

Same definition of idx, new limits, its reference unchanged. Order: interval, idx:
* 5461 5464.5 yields -0.877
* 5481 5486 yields -0.905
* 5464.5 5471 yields -0.899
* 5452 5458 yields -0.894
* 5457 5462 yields -0.887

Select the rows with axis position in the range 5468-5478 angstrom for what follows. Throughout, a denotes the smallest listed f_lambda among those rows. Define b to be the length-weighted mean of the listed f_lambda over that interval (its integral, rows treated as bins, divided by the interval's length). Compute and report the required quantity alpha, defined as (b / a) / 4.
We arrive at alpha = 0.251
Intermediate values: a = 10.38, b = 10.4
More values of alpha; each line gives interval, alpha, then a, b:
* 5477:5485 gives 0.251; 10.36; 10.4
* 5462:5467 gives 0.252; 10.07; 10.1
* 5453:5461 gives 0.252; 10.16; 10.2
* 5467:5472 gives 0.252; 10.32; 10.4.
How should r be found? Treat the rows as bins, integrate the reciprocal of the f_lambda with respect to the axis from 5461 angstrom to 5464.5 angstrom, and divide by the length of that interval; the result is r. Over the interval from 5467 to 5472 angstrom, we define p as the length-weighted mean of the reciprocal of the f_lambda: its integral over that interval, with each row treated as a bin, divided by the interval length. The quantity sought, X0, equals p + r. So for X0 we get 0.195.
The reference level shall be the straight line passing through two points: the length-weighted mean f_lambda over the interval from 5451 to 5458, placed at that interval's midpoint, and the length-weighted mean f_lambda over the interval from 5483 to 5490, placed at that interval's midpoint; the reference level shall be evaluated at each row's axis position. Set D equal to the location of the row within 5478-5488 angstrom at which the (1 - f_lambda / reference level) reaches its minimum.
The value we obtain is 5481.49 angstrom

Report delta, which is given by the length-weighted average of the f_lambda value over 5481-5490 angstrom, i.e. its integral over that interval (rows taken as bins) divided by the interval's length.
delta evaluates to 10.3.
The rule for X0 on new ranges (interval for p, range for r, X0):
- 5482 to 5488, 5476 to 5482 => 0.193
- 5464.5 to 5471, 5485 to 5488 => 0.195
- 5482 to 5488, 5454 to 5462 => 0.195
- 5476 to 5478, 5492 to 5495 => 0.197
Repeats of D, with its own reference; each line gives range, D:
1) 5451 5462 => 5456.30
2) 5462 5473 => 5471.40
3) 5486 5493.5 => 5486.54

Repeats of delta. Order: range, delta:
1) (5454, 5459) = 10.3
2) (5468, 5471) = 10.4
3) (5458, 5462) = 10.2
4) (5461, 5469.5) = 10.2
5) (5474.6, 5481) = 10.4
